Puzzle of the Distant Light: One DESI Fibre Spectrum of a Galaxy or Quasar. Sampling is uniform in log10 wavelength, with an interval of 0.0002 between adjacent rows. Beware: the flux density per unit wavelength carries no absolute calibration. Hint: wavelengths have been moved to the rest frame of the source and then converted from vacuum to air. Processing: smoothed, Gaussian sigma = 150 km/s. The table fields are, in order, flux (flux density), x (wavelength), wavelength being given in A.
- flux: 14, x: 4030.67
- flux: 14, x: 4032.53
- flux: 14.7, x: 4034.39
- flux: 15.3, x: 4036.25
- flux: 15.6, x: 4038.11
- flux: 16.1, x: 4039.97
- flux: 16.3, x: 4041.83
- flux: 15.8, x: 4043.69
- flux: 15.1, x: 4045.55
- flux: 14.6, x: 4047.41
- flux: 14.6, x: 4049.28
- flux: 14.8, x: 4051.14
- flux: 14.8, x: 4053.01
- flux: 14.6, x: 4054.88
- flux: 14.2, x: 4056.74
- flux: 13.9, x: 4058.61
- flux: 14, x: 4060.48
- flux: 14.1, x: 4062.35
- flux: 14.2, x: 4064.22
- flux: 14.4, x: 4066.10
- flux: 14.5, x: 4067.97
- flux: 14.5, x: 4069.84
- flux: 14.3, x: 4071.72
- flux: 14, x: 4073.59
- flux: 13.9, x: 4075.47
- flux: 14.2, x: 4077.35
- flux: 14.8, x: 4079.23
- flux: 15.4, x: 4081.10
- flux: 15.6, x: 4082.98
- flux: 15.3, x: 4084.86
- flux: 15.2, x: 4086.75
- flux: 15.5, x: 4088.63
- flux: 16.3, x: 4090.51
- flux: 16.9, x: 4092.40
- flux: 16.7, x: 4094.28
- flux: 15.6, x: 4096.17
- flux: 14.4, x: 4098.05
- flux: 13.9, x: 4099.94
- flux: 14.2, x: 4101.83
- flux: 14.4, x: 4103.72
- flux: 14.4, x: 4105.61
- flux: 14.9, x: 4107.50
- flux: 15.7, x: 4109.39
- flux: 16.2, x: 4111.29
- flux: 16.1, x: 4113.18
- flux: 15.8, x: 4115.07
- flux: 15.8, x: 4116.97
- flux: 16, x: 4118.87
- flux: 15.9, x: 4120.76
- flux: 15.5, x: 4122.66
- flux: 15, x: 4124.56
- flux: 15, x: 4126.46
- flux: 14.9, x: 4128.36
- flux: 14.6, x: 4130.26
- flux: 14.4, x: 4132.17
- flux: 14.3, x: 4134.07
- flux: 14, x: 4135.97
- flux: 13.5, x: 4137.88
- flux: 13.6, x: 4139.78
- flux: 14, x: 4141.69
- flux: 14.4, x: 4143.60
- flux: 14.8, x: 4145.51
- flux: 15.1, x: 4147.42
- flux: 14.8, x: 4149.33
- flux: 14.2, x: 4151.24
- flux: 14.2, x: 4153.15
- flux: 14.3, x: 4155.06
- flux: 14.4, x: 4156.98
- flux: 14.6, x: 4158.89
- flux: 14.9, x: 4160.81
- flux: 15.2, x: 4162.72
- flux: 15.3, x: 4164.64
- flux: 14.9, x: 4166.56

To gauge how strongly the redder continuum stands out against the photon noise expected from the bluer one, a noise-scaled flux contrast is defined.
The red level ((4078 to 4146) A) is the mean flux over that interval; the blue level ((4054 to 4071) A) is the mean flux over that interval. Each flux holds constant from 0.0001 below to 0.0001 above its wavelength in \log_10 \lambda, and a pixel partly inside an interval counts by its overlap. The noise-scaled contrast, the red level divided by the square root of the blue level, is 3.99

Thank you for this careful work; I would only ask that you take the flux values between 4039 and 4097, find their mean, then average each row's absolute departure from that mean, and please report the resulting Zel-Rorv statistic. 0.72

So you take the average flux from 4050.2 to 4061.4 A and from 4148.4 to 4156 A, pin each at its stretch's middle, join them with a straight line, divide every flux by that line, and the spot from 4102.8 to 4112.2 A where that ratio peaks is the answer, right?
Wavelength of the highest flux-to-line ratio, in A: 4111.29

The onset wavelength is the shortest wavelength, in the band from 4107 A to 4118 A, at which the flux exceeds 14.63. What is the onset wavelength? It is 4107.50 A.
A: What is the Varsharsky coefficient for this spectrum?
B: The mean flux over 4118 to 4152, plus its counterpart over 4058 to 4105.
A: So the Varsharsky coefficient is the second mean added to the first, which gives 29.5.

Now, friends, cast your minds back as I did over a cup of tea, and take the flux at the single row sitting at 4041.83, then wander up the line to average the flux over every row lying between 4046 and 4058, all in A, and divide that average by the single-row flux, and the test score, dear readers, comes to 0.90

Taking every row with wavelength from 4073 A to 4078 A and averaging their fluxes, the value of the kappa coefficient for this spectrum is 14.0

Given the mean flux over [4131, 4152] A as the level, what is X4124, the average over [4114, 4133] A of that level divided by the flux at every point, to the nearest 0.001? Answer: 0.935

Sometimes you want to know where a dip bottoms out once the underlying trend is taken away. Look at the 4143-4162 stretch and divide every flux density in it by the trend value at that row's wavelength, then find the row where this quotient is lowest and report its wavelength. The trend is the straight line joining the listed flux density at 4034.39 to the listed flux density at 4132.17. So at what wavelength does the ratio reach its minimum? 4151.24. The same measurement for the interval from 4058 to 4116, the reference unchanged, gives 4058.61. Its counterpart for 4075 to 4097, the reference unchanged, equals 4075.47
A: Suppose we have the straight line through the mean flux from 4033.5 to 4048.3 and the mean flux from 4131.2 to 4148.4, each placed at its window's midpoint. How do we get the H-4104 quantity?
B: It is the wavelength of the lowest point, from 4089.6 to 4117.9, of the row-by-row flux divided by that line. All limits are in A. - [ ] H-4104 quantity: 4099.94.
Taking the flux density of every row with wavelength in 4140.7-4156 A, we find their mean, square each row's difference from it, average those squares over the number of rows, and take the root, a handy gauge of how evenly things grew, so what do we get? 0.36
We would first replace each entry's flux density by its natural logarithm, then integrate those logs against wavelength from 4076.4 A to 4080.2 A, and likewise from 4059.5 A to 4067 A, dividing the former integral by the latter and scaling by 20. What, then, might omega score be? 10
